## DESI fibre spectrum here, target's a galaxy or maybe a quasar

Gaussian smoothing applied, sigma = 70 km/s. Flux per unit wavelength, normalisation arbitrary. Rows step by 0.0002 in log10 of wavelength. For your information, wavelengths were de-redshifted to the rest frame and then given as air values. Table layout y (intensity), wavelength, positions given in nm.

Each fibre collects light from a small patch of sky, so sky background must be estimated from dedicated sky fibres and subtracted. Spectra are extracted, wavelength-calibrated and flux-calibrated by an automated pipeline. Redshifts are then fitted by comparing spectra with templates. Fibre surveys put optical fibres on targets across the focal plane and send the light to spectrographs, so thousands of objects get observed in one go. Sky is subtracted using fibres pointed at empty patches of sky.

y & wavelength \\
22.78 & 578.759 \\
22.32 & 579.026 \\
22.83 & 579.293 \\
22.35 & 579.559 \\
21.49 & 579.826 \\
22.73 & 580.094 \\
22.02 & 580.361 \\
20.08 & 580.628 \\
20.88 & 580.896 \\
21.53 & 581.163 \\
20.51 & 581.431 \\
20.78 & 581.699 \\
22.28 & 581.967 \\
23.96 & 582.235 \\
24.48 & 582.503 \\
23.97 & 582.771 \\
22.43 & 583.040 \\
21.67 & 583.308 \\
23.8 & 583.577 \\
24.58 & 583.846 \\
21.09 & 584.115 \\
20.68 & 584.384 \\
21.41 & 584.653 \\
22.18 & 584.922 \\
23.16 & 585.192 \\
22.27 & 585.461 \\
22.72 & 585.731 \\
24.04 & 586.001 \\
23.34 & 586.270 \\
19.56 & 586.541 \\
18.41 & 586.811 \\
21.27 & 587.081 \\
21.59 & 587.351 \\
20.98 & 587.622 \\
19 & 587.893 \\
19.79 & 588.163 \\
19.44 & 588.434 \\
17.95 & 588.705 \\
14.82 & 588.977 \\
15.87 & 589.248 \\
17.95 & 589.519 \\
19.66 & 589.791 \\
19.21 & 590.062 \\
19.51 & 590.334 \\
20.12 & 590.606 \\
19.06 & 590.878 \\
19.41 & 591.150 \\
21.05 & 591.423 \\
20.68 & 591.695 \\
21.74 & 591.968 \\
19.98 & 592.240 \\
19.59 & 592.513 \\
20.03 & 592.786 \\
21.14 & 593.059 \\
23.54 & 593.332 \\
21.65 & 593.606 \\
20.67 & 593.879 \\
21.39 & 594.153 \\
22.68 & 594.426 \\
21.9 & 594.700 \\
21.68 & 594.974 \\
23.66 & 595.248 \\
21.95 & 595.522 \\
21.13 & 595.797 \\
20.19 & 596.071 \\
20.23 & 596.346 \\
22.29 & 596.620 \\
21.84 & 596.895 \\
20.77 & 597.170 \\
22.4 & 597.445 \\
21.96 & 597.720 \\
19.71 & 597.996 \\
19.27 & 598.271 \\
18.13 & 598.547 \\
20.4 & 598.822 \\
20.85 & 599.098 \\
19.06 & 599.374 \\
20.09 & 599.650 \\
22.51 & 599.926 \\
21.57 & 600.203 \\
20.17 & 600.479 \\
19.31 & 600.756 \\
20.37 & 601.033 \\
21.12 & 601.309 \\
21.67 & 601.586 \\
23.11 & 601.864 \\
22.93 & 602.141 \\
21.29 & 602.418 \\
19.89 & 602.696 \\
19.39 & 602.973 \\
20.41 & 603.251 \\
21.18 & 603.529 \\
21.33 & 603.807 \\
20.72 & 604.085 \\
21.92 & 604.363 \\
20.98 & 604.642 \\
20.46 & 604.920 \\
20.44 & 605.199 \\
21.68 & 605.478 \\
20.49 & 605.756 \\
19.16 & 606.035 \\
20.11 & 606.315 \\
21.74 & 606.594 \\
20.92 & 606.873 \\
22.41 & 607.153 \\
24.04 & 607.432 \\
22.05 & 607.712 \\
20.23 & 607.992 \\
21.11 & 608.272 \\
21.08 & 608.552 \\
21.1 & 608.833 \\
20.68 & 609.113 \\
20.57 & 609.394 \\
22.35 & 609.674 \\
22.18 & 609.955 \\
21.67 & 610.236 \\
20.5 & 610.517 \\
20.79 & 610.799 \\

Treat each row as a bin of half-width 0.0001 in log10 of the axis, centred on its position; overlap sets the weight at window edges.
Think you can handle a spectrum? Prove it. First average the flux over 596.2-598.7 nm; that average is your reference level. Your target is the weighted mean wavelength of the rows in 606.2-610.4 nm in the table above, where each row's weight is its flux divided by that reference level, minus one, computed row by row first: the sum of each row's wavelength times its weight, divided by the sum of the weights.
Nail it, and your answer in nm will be 608.33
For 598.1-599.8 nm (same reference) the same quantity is 598.81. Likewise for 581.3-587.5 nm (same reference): 583.87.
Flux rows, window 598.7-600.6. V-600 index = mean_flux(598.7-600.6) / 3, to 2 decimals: 6.89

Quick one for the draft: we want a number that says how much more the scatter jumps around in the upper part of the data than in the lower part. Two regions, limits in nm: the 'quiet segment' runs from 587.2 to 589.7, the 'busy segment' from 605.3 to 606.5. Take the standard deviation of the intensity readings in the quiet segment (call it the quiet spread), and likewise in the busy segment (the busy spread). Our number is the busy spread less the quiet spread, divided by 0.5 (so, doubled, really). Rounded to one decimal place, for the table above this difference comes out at -2.4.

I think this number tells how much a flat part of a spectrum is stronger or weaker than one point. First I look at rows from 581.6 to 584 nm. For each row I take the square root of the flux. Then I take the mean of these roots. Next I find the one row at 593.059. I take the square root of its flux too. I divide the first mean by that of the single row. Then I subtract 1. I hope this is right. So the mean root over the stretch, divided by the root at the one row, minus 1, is 0.05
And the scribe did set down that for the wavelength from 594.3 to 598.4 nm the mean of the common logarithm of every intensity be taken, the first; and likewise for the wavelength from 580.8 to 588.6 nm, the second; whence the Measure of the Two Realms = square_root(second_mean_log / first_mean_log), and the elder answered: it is 1.00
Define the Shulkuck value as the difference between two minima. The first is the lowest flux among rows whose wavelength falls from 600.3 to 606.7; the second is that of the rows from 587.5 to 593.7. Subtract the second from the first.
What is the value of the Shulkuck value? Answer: 4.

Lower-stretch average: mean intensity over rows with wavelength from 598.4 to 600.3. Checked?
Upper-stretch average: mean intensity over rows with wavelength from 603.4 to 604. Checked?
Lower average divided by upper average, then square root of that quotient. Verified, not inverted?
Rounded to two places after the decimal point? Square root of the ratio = 0.98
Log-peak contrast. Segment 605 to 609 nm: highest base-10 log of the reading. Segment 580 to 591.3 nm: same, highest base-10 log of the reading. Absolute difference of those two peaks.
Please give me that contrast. 0.010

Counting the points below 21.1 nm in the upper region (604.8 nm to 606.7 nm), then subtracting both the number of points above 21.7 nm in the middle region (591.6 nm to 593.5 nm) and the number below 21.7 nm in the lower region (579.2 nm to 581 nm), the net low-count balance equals 0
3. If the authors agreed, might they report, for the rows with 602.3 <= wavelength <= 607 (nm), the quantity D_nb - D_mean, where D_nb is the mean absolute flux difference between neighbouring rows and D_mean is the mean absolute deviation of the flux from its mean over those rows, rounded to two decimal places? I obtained 0.26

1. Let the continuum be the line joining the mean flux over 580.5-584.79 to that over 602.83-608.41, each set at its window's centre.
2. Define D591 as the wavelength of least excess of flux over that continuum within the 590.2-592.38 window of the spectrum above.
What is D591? 590.878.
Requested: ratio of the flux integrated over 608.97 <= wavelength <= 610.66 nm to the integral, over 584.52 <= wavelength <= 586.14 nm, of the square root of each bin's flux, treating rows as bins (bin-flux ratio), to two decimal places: 4.67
